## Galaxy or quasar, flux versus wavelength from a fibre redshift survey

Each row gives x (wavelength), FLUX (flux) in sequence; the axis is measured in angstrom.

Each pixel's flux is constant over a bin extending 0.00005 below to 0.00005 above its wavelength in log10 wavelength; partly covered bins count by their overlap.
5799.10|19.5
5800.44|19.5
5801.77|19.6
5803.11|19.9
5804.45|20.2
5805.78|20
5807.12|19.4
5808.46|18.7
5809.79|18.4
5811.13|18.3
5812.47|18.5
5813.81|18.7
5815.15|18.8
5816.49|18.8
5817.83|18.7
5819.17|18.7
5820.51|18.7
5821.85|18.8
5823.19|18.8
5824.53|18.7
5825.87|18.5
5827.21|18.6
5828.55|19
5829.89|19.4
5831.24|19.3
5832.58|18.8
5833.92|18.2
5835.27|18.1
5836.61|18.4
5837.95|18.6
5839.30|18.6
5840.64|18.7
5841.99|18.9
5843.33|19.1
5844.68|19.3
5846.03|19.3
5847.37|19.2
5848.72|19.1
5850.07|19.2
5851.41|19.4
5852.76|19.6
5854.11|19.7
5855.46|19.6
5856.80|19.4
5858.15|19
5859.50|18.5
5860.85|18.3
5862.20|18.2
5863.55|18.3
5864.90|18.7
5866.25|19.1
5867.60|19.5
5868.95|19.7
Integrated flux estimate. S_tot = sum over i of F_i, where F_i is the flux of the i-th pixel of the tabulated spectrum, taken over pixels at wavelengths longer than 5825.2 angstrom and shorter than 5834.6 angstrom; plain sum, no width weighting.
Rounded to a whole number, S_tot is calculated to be 132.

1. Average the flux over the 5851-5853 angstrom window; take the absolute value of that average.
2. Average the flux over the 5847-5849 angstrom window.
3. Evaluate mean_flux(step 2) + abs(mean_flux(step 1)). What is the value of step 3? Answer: 38.6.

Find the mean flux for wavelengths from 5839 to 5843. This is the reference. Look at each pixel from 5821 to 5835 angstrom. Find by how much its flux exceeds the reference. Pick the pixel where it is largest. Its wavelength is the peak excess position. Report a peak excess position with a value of 5829.89 angstrom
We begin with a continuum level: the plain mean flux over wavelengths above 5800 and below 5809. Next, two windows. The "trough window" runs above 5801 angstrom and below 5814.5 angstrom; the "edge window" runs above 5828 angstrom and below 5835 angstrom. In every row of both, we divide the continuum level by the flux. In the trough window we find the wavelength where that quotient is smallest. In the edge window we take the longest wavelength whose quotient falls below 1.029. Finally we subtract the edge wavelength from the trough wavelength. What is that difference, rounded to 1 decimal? -26.8 angstrom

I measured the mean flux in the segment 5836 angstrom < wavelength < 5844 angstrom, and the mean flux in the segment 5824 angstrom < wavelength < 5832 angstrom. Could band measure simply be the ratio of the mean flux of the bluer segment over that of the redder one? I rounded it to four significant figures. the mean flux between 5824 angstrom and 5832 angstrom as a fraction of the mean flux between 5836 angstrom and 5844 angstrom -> 1.011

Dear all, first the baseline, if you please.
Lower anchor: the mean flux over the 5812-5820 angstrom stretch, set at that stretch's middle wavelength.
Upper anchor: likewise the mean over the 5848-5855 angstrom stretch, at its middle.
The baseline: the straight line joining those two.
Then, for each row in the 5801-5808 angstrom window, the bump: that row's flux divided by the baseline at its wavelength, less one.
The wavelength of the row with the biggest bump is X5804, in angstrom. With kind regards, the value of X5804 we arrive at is 5804.45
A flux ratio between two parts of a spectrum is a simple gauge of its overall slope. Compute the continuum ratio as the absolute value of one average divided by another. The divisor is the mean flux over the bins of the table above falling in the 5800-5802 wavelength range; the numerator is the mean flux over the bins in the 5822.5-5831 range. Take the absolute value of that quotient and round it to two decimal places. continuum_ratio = 0.96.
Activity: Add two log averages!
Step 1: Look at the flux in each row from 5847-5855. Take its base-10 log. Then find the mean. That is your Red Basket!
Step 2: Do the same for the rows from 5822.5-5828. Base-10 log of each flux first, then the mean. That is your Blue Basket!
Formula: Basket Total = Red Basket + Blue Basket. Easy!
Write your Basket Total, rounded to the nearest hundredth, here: 2.56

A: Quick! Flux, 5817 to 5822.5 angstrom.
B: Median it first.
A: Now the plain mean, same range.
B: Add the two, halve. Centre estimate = 18.7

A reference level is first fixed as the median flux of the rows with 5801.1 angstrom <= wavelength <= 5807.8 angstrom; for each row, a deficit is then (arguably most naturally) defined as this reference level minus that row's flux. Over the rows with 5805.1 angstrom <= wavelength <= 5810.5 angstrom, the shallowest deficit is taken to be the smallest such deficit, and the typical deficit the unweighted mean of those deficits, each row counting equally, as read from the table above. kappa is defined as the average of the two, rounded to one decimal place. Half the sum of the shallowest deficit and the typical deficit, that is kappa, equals 0.3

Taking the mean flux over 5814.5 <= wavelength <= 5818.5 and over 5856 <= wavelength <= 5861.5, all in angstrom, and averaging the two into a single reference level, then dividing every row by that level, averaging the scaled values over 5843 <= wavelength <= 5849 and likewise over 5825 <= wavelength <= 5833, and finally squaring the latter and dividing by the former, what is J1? 0.994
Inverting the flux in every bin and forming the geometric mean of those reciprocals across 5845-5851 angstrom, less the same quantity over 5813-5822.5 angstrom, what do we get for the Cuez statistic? -0.0013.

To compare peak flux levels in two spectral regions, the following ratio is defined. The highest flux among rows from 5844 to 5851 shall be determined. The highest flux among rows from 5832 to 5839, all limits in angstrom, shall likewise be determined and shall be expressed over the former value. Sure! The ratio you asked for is 0.97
